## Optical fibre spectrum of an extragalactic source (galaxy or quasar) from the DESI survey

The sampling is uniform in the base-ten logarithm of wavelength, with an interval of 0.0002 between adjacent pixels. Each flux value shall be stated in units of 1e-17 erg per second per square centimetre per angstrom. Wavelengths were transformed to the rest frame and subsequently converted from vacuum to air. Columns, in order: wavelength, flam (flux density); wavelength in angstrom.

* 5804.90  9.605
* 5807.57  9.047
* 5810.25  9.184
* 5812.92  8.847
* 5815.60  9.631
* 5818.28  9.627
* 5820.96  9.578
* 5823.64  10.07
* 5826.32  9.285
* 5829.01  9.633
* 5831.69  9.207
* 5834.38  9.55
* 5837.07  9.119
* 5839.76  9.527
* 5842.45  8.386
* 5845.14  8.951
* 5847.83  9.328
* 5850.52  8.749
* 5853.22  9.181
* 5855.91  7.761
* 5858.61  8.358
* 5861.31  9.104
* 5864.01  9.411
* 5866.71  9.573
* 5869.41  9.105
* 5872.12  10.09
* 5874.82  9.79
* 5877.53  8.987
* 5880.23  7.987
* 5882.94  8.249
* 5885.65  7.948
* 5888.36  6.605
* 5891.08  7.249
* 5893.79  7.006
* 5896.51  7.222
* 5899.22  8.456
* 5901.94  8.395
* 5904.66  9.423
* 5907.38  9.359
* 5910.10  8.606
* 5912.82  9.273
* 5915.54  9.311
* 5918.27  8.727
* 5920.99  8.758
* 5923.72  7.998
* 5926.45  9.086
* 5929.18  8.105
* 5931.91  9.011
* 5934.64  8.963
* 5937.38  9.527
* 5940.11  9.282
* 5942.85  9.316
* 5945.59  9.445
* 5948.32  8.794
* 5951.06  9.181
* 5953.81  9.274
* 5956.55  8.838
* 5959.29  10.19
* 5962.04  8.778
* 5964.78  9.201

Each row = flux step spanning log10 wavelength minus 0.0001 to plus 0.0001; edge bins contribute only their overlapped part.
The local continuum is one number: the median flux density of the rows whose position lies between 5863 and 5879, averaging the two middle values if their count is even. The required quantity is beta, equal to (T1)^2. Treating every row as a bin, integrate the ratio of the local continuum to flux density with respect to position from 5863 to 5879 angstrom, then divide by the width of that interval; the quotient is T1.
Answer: 1.01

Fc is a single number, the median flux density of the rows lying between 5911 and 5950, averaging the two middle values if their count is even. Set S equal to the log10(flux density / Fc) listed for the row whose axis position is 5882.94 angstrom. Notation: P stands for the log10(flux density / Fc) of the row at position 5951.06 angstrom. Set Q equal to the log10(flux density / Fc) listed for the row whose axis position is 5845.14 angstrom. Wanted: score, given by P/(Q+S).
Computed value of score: -0.1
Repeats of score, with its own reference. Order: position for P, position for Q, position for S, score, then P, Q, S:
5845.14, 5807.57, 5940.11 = -0.4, -0.005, 0.000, 0.011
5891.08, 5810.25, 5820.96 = -3.1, -0.096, 0.006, 0.025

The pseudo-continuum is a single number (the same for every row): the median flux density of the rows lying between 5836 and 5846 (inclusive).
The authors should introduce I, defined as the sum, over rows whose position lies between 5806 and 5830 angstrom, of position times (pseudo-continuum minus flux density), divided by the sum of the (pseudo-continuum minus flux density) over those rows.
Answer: 5822.0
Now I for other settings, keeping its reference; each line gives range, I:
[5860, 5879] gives 5870.3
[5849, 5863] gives 5856.1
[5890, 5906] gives 5894.4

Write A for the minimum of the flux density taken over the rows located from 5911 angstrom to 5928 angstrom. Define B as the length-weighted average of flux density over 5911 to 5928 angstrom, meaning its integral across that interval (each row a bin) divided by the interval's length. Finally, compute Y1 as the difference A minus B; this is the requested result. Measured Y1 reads -0.85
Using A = 7.998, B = 8.84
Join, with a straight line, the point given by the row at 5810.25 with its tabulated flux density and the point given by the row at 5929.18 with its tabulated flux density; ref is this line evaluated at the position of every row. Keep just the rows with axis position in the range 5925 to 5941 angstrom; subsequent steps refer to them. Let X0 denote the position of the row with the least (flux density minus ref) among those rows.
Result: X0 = 5929.18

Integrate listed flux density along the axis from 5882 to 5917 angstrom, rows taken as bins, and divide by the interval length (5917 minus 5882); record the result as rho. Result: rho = 8.24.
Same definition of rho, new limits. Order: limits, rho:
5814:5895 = 8.90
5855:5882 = 9.03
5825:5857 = 9.07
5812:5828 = 9.52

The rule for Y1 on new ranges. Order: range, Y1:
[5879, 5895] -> -0.90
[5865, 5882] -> -1.25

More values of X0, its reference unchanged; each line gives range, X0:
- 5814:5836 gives 5831.69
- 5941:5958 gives 5948.32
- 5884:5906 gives 5888.36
